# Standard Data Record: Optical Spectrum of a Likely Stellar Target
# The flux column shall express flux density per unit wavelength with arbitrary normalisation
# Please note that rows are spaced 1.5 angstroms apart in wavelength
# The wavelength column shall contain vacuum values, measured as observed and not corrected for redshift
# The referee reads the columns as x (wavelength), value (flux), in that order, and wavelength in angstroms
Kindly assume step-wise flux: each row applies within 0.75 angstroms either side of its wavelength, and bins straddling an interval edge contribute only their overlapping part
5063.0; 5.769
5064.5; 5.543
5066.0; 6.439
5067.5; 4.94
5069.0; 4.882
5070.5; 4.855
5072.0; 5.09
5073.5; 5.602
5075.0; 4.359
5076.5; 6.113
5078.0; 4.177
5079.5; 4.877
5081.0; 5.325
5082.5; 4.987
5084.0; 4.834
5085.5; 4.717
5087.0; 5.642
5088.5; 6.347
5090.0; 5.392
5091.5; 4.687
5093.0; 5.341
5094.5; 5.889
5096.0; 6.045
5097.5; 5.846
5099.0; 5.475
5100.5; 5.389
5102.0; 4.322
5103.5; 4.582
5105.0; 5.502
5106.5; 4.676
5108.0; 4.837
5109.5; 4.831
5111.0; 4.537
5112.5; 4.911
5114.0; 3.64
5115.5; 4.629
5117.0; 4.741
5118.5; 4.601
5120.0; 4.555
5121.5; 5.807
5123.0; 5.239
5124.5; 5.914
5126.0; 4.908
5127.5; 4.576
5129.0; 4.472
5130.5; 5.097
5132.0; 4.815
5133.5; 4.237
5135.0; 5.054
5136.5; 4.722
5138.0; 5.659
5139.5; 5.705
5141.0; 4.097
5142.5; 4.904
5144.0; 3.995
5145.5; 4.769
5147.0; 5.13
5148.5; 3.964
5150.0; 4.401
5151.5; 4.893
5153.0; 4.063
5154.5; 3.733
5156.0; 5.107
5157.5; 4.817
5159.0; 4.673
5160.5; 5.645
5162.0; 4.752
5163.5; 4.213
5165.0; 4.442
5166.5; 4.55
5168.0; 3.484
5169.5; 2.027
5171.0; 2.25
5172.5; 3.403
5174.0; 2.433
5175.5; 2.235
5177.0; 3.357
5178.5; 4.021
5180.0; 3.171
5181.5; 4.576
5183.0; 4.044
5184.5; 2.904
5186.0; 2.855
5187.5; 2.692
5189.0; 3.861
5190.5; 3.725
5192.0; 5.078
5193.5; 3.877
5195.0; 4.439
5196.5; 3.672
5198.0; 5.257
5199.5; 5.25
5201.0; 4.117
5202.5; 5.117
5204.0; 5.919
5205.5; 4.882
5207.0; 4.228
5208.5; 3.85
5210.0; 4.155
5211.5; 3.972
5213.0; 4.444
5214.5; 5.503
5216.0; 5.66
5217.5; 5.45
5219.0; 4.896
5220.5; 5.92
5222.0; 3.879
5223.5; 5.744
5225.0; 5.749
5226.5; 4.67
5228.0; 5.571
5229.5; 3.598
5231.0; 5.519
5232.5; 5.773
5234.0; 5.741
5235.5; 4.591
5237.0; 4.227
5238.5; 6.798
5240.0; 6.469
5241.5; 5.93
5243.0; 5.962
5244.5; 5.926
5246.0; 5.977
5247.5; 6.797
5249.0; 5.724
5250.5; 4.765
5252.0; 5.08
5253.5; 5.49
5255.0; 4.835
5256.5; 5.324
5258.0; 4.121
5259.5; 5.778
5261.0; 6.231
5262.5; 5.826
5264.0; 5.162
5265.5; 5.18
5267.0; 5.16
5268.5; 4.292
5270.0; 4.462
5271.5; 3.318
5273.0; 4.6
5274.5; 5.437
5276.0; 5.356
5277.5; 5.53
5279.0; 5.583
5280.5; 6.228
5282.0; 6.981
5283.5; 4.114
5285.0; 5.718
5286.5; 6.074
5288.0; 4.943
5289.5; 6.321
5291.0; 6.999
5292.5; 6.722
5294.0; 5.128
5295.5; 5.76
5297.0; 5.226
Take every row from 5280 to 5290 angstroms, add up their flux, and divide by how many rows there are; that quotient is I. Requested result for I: 5.8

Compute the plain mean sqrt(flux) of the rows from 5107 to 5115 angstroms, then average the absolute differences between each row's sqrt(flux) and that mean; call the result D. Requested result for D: 0.089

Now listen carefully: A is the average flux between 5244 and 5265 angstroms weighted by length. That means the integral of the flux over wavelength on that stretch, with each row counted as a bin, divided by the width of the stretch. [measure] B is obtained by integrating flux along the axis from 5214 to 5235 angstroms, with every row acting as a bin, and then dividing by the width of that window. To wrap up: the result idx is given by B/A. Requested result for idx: 0.96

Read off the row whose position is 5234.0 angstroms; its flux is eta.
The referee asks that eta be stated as 5.741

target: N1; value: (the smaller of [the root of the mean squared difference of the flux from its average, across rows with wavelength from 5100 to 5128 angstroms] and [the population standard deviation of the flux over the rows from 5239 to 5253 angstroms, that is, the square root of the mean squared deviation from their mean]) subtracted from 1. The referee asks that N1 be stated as 0.48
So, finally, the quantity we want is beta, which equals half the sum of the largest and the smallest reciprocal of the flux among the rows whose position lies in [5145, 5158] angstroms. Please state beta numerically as 0.23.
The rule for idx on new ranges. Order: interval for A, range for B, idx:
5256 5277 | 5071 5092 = 1.03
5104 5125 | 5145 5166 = 0.95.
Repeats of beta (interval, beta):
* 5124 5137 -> 0.20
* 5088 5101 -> 0.19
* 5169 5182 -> 0.36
